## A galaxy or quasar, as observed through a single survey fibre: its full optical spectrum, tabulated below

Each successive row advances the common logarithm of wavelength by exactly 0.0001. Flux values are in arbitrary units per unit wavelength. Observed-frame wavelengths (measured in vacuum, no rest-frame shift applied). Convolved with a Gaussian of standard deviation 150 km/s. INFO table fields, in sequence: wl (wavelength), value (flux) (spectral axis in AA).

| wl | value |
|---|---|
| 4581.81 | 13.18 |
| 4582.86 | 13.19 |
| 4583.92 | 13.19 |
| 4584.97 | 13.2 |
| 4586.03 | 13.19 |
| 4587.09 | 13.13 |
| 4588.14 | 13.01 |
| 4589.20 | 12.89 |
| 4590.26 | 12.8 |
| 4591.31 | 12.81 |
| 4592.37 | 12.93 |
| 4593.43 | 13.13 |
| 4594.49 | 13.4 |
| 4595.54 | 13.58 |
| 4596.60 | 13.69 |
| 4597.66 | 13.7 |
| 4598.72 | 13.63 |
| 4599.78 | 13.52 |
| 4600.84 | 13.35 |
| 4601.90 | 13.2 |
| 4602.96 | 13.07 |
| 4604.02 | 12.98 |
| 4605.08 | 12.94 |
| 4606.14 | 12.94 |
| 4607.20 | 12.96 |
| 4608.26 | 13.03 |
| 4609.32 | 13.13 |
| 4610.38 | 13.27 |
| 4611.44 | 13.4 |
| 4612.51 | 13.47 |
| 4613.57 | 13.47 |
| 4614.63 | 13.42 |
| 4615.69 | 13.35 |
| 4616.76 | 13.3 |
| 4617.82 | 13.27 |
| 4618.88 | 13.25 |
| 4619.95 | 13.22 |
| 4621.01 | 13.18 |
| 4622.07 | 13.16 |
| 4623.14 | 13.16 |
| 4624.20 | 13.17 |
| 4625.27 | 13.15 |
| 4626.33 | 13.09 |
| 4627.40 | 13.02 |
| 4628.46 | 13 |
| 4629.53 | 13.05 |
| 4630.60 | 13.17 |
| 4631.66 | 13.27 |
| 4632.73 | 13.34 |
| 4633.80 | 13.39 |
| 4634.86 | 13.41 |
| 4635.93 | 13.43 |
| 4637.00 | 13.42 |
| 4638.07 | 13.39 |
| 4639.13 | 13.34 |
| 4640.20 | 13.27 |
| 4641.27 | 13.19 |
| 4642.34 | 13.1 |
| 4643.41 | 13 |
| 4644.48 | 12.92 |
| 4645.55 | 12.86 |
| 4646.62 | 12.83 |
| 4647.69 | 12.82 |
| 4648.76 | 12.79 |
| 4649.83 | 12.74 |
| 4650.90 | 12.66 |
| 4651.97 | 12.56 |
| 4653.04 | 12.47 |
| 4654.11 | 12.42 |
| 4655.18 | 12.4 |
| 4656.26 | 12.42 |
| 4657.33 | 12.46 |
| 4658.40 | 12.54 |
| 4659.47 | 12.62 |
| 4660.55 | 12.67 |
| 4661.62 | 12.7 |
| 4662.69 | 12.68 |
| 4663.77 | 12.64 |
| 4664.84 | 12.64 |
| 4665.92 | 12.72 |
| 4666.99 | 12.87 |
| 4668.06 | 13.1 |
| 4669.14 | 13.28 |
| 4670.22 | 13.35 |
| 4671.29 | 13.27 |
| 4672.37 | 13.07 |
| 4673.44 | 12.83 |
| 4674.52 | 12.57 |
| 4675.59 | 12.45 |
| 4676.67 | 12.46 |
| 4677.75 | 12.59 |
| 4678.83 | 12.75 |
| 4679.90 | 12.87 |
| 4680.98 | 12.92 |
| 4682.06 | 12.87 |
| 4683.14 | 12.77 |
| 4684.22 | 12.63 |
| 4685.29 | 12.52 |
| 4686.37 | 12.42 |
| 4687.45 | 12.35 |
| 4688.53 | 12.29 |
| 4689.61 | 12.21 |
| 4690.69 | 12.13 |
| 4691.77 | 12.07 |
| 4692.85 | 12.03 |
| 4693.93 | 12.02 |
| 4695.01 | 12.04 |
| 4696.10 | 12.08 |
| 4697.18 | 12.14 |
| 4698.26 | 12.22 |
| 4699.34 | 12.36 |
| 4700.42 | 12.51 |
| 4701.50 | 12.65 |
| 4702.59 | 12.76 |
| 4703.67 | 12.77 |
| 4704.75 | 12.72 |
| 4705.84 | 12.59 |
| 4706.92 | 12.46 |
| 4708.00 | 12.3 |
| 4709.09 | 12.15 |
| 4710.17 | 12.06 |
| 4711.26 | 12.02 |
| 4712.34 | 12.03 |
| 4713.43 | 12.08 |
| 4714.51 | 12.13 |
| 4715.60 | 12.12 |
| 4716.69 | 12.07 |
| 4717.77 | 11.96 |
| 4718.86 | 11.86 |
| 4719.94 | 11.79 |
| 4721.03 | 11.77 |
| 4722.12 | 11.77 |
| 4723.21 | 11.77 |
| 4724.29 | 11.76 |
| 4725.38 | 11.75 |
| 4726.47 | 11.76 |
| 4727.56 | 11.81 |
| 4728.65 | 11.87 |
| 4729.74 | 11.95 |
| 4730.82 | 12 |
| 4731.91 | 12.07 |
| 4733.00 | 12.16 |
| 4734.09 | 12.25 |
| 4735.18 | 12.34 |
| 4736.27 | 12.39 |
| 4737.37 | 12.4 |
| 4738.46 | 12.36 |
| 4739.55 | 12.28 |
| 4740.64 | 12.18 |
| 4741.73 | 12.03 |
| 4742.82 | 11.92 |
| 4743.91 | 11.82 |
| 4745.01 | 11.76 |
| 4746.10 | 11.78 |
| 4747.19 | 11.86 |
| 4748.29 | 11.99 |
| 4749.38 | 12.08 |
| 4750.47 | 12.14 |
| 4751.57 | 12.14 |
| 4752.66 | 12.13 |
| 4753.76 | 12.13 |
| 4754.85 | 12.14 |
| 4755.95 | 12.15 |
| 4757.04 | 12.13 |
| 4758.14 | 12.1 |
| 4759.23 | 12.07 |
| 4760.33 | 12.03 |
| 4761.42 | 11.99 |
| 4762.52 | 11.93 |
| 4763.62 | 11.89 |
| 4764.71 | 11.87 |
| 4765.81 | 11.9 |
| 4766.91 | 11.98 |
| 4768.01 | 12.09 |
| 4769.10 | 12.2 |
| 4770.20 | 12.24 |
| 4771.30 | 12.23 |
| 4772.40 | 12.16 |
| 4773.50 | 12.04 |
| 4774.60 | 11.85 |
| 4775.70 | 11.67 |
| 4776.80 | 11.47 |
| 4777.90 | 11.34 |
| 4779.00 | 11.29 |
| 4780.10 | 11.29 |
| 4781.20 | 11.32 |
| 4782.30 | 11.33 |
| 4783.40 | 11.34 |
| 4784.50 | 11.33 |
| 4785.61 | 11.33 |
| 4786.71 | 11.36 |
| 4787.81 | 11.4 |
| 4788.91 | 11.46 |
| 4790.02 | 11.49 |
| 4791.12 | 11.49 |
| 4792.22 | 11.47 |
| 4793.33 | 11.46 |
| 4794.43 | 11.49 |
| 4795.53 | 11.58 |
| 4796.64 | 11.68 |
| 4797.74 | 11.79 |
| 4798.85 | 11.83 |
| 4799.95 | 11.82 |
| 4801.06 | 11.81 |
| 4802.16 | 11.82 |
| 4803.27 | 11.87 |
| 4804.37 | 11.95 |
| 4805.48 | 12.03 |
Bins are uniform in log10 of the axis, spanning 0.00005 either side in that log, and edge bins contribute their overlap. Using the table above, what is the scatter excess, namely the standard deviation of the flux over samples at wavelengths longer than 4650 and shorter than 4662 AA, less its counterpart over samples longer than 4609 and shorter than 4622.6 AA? 0.00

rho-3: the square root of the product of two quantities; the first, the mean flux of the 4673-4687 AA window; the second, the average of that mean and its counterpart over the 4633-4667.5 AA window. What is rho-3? 12.7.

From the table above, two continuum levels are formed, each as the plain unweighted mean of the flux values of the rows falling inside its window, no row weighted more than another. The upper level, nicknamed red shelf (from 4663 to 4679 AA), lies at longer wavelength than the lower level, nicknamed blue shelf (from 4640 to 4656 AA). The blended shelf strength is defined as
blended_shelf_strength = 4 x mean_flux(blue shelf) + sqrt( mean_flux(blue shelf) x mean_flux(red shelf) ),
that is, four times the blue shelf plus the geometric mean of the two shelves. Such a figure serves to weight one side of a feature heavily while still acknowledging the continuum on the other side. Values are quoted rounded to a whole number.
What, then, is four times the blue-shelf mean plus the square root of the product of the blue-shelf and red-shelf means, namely 64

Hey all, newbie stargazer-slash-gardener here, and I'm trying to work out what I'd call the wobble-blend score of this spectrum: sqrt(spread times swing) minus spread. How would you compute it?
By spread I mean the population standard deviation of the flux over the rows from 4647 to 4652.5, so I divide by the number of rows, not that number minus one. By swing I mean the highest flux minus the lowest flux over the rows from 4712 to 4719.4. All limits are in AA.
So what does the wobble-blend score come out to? 0.07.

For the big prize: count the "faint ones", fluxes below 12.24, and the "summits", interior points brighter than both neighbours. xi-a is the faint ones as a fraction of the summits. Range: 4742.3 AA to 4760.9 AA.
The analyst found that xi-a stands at 17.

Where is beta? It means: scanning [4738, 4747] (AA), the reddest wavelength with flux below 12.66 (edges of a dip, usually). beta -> 4746.10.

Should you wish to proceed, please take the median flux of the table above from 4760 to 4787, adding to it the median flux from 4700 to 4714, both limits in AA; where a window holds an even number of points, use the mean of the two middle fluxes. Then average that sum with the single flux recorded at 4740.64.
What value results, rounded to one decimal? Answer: 18.3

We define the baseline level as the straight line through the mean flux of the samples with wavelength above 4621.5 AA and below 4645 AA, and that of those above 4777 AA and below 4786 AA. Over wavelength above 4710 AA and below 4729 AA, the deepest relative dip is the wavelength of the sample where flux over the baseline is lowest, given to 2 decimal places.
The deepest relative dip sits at 4721.03 AA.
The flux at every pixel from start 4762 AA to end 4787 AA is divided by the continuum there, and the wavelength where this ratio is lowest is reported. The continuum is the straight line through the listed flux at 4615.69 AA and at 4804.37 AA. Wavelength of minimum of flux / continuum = 4779.00 AA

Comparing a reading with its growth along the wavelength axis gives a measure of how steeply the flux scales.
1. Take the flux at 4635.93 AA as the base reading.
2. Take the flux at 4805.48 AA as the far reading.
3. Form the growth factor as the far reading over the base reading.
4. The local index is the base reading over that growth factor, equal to 15.0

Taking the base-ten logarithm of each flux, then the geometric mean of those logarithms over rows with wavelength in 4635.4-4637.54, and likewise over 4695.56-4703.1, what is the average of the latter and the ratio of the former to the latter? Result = 1.06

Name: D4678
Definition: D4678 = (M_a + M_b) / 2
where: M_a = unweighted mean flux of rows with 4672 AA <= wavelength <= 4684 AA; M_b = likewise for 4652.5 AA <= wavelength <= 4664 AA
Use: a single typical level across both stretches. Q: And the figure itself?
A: 12.6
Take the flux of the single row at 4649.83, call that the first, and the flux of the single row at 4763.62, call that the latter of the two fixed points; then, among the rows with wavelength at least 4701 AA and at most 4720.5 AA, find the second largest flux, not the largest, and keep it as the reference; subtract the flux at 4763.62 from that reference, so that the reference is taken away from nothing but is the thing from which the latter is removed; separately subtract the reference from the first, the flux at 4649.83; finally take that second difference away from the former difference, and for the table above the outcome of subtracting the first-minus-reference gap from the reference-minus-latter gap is 0.9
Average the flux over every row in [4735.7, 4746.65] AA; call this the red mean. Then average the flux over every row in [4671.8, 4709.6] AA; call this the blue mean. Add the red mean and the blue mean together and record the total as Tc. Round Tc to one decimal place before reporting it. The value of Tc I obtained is 24.6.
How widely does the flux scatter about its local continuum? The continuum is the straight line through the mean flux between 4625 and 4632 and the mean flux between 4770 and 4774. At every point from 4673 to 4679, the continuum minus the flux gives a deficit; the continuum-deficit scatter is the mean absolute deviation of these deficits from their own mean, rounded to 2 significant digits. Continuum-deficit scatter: 0.12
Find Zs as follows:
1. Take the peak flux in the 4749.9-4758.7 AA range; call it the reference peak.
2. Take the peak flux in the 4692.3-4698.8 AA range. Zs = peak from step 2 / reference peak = 1.01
